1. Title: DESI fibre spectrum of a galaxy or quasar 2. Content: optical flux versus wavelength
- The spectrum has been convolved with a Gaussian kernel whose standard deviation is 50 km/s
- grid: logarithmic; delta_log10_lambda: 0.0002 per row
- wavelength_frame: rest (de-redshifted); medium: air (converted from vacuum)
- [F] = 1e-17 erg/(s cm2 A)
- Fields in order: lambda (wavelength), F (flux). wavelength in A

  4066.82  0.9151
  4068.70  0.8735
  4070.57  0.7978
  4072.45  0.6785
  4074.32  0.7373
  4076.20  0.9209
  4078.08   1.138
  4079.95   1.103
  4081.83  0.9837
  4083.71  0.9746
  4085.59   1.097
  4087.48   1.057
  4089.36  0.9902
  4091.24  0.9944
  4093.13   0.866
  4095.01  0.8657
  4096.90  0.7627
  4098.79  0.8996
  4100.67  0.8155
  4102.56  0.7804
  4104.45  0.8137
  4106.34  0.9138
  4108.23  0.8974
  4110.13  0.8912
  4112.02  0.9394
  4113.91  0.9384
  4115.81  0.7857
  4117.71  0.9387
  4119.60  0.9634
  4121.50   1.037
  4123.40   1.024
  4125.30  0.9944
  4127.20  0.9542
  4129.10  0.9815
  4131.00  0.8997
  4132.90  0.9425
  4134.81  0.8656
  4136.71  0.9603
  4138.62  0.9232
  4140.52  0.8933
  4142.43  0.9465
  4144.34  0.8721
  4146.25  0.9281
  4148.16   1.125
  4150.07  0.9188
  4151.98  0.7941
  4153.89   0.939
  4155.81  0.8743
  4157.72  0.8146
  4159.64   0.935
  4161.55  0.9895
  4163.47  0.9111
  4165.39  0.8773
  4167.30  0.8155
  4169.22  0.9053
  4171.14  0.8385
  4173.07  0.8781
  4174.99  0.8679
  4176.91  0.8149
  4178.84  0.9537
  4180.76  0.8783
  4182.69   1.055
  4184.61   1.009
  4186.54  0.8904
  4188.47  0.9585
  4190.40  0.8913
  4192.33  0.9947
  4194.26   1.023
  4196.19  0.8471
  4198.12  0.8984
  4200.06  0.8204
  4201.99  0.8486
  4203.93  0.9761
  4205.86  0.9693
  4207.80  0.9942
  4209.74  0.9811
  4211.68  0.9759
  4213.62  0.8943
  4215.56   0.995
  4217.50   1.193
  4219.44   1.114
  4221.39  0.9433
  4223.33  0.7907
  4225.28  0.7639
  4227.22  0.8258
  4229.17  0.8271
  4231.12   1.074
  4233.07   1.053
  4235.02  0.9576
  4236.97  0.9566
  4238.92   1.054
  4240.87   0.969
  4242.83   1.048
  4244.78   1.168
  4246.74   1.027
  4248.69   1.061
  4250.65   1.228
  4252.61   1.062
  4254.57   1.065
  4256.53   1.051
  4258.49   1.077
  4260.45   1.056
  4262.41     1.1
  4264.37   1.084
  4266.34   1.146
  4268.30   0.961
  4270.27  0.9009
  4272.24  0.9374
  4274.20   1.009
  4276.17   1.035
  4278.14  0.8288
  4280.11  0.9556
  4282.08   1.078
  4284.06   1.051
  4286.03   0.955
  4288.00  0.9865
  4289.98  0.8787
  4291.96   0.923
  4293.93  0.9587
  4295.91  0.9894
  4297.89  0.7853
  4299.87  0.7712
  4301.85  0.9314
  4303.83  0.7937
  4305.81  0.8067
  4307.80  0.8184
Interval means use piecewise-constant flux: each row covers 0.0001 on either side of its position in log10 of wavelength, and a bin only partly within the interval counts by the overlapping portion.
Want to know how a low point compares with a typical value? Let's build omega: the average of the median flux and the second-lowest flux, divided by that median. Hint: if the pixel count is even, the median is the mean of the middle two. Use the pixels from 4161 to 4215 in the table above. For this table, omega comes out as 0.952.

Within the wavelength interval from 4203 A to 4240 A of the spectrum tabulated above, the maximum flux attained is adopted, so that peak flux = 1.193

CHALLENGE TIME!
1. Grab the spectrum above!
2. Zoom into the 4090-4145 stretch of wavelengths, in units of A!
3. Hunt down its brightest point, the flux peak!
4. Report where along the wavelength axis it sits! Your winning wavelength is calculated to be 4121.50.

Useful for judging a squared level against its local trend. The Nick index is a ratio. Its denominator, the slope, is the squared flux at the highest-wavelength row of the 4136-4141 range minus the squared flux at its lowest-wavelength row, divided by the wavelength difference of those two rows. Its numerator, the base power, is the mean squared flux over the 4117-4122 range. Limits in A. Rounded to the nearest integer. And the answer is -29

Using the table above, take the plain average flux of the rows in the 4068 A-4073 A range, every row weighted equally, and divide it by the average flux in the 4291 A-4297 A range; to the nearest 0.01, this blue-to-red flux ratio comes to 0.82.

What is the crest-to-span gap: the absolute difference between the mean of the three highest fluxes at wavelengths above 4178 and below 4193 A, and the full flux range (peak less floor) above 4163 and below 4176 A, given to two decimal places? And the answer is 0.92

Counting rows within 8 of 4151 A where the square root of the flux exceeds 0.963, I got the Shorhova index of 3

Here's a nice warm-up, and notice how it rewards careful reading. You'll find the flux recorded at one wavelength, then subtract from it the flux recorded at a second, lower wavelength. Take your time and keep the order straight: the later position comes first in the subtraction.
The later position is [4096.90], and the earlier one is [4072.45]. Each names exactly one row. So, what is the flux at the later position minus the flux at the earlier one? 0.084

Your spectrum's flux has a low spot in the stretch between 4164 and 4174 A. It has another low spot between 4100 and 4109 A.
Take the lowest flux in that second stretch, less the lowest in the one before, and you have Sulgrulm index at -0.04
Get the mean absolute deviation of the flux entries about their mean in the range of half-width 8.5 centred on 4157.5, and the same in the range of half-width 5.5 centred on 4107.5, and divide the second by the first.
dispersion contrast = 1.0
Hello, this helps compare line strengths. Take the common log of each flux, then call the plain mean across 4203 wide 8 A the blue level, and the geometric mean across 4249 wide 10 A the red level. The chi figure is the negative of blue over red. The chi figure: 1.3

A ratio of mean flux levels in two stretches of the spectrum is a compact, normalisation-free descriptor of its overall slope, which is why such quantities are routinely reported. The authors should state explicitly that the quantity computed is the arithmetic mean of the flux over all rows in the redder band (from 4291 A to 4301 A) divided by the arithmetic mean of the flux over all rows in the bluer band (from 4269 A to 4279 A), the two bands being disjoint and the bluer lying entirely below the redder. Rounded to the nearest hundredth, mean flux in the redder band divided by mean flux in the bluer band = 0.94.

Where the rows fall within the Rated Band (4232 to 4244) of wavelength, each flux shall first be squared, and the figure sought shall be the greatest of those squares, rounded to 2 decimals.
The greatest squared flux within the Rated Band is 1.11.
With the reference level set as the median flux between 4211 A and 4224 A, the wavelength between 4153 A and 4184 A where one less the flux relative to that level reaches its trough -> 4182.69 A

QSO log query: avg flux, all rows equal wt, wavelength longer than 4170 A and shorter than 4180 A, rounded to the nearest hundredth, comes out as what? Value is 0.87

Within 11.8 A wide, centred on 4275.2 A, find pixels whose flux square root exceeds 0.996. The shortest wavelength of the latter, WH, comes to 4274.20 A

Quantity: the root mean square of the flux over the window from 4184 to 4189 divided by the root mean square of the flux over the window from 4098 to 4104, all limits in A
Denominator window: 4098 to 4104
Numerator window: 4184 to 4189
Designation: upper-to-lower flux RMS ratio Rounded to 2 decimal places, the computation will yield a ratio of 1.14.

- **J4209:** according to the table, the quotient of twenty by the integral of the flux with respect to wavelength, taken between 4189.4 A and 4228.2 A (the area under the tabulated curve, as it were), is 0.55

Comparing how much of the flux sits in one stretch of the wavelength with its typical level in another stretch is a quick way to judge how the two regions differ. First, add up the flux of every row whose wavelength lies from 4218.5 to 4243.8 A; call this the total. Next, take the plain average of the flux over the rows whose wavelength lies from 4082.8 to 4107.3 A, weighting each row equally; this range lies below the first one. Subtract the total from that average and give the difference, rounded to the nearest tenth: -11.5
